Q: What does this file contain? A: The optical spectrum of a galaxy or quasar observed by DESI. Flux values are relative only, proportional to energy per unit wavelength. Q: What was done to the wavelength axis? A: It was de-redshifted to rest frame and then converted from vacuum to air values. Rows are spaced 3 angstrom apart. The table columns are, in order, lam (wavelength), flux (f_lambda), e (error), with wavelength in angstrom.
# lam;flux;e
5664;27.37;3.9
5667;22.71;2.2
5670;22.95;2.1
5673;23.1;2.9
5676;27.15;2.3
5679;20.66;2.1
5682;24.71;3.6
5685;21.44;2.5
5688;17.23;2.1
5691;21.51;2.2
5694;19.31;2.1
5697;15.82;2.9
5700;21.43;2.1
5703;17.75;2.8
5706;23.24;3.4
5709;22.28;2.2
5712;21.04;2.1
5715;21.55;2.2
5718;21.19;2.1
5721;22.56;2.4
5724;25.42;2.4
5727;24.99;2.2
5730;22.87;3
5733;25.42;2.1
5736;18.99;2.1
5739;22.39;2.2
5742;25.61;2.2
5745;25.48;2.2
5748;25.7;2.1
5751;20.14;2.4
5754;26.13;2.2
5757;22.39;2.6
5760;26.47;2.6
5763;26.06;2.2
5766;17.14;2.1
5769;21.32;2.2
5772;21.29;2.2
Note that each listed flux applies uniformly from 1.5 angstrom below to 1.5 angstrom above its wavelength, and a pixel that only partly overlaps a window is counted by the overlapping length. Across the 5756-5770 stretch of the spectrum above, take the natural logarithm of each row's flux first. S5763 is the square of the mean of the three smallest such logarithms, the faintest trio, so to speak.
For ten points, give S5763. 9.0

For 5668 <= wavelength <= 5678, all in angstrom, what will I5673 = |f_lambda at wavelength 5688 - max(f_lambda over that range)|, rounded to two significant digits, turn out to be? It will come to 9.9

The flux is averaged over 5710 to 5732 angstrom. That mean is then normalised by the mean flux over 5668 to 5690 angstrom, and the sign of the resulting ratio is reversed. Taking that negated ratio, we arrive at -1.02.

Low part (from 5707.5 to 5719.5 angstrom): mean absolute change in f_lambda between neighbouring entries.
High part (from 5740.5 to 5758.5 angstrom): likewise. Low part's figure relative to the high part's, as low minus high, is -2.4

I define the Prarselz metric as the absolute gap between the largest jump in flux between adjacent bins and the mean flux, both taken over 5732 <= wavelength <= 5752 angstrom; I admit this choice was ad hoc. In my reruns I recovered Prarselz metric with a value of 17.0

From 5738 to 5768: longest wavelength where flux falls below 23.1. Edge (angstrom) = 5766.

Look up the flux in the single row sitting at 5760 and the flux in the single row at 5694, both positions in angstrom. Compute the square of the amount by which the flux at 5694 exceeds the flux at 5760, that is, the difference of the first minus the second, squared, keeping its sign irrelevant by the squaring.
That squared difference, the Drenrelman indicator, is 51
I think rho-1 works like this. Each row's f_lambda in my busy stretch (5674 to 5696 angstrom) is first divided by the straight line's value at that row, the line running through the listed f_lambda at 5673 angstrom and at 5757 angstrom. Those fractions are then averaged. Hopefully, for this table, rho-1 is 0.94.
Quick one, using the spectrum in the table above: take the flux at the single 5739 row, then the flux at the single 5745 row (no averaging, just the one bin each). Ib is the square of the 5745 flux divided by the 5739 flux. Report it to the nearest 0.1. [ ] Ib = 29.0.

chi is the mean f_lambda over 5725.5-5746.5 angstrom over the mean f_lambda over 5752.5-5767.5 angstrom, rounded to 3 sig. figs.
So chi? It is 1.00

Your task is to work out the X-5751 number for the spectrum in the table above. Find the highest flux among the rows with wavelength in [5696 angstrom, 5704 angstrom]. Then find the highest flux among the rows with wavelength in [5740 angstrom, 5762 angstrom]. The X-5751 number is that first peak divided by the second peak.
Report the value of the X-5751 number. 0.81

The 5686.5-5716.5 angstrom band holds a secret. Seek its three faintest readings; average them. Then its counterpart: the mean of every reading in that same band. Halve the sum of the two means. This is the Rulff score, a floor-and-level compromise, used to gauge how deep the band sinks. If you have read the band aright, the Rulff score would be 18.5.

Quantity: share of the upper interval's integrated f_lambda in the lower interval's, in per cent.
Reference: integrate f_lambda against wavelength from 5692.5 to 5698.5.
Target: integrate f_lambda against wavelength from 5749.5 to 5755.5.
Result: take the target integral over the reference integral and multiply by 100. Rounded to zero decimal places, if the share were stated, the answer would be 132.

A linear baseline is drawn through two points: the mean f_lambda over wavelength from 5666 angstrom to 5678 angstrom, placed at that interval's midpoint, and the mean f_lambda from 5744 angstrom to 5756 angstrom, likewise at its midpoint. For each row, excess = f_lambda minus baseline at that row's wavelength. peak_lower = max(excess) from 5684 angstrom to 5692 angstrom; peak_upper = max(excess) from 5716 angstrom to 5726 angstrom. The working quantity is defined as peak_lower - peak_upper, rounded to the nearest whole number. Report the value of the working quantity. -4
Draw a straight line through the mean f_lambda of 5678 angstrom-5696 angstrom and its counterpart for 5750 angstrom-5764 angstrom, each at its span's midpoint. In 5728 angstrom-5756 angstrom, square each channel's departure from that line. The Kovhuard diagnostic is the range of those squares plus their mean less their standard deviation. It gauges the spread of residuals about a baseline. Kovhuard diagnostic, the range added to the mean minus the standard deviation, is 18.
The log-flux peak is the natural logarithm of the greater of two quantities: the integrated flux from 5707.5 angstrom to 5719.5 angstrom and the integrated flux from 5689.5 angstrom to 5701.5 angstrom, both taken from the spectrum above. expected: 5.55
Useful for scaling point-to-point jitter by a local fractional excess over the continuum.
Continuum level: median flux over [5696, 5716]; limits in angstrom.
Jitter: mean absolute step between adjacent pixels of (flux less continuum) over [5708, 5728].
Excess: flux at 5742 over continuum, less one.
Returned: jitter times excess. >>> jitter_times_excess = 0.2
